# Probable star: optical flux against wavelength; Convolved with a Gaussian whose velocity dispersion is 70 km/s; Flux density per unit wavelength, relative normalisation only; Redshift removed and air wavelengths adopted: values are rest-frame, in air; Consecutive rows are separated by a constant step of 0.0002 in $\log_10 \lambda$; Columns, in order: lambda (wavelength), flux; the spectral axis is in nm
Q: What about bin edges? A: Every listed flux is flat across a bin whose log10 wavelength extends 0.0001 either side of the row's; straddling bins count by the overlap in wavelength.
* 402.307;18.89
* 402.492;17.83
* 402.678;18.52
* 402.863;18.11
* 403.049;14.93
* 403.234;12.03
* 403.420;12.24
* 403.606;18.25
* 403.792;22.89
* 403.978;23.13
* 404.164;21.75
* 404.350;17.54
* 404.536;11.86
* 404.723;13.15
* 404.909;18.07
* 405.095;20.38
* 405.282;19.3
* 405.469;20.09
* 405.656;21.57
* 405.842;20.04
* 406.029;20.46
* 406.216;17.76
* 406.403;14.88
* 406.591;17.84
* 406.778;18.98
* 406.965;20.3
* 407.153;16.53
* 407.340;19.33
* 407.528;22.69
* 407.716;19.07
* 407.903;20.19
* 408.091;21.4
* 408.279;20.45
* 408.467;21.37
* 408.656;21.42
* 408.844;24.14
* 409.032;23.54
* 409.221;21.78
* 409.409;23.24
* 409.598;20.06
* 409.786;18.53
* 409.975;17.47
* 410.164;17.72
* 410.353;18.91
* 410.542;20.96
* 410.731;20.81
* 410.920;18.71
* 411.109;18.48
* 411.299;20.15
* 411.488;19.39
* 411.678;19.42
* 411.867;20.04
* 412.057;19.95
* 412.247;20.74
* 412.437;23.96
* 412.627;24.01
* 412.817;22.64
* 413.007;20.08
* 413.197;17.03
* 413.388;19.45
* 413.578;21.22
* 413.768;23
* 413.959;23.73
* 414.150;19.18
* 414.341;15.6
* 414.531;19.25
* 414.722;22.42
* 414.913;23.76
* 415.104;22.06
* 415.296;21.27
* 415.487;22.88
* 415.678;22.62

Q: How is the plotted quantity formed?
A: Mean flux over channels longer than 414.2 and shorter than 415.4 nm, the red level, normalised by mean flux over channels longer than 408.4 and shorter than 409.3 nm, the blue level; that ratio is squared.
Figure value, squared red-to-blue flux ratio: 0.85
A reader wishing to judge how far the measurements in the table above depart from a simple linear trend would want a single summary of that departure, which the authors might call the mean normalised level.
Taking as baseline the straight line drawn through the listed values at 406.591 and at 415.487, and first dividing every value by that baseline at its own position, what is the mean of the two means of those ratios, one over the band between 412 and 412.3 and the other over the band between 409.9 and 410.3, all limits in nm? 0.93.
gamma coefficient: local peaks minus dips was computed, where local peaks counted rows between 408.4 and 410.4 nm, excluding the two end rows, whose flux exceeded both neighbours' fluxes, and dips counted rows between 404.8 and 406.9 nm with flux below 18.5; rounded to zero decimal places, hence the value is -2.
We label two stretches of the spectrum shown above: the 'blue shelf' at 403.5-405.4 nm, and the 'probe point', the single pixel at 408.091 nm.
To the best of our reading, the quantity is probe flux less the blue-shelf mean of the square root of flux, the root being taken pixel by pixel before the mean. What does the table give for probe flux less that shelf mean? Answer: 17.1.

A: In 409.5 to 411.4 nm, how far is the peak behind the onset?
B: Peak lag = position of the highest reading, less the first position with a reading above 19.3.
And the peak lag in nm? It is 0.94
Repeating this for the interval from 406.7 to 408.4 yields 0.56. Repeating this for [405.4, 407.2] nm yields 0.19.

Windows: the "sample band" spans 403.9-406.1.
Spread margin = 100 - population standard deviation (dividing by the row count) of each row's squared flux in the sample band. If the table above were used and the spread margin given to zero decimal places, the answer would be -12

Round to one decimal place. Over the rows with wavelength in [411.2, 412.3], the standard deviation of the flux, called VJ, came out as 0.5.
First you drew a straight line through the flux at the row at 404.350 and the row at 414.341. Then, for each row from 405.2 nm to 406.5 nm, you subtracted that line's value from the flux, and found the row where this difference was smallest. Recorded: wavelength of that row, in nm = 406.403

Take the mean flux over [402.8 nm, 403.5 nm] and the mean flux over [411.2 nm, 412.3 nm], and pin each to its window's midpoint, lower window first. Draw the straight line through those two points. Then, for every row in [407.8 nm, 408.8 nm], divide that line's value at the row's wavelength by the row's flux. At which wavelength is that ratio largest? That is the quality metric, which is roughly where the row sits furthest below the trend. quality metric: 408.279 nm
